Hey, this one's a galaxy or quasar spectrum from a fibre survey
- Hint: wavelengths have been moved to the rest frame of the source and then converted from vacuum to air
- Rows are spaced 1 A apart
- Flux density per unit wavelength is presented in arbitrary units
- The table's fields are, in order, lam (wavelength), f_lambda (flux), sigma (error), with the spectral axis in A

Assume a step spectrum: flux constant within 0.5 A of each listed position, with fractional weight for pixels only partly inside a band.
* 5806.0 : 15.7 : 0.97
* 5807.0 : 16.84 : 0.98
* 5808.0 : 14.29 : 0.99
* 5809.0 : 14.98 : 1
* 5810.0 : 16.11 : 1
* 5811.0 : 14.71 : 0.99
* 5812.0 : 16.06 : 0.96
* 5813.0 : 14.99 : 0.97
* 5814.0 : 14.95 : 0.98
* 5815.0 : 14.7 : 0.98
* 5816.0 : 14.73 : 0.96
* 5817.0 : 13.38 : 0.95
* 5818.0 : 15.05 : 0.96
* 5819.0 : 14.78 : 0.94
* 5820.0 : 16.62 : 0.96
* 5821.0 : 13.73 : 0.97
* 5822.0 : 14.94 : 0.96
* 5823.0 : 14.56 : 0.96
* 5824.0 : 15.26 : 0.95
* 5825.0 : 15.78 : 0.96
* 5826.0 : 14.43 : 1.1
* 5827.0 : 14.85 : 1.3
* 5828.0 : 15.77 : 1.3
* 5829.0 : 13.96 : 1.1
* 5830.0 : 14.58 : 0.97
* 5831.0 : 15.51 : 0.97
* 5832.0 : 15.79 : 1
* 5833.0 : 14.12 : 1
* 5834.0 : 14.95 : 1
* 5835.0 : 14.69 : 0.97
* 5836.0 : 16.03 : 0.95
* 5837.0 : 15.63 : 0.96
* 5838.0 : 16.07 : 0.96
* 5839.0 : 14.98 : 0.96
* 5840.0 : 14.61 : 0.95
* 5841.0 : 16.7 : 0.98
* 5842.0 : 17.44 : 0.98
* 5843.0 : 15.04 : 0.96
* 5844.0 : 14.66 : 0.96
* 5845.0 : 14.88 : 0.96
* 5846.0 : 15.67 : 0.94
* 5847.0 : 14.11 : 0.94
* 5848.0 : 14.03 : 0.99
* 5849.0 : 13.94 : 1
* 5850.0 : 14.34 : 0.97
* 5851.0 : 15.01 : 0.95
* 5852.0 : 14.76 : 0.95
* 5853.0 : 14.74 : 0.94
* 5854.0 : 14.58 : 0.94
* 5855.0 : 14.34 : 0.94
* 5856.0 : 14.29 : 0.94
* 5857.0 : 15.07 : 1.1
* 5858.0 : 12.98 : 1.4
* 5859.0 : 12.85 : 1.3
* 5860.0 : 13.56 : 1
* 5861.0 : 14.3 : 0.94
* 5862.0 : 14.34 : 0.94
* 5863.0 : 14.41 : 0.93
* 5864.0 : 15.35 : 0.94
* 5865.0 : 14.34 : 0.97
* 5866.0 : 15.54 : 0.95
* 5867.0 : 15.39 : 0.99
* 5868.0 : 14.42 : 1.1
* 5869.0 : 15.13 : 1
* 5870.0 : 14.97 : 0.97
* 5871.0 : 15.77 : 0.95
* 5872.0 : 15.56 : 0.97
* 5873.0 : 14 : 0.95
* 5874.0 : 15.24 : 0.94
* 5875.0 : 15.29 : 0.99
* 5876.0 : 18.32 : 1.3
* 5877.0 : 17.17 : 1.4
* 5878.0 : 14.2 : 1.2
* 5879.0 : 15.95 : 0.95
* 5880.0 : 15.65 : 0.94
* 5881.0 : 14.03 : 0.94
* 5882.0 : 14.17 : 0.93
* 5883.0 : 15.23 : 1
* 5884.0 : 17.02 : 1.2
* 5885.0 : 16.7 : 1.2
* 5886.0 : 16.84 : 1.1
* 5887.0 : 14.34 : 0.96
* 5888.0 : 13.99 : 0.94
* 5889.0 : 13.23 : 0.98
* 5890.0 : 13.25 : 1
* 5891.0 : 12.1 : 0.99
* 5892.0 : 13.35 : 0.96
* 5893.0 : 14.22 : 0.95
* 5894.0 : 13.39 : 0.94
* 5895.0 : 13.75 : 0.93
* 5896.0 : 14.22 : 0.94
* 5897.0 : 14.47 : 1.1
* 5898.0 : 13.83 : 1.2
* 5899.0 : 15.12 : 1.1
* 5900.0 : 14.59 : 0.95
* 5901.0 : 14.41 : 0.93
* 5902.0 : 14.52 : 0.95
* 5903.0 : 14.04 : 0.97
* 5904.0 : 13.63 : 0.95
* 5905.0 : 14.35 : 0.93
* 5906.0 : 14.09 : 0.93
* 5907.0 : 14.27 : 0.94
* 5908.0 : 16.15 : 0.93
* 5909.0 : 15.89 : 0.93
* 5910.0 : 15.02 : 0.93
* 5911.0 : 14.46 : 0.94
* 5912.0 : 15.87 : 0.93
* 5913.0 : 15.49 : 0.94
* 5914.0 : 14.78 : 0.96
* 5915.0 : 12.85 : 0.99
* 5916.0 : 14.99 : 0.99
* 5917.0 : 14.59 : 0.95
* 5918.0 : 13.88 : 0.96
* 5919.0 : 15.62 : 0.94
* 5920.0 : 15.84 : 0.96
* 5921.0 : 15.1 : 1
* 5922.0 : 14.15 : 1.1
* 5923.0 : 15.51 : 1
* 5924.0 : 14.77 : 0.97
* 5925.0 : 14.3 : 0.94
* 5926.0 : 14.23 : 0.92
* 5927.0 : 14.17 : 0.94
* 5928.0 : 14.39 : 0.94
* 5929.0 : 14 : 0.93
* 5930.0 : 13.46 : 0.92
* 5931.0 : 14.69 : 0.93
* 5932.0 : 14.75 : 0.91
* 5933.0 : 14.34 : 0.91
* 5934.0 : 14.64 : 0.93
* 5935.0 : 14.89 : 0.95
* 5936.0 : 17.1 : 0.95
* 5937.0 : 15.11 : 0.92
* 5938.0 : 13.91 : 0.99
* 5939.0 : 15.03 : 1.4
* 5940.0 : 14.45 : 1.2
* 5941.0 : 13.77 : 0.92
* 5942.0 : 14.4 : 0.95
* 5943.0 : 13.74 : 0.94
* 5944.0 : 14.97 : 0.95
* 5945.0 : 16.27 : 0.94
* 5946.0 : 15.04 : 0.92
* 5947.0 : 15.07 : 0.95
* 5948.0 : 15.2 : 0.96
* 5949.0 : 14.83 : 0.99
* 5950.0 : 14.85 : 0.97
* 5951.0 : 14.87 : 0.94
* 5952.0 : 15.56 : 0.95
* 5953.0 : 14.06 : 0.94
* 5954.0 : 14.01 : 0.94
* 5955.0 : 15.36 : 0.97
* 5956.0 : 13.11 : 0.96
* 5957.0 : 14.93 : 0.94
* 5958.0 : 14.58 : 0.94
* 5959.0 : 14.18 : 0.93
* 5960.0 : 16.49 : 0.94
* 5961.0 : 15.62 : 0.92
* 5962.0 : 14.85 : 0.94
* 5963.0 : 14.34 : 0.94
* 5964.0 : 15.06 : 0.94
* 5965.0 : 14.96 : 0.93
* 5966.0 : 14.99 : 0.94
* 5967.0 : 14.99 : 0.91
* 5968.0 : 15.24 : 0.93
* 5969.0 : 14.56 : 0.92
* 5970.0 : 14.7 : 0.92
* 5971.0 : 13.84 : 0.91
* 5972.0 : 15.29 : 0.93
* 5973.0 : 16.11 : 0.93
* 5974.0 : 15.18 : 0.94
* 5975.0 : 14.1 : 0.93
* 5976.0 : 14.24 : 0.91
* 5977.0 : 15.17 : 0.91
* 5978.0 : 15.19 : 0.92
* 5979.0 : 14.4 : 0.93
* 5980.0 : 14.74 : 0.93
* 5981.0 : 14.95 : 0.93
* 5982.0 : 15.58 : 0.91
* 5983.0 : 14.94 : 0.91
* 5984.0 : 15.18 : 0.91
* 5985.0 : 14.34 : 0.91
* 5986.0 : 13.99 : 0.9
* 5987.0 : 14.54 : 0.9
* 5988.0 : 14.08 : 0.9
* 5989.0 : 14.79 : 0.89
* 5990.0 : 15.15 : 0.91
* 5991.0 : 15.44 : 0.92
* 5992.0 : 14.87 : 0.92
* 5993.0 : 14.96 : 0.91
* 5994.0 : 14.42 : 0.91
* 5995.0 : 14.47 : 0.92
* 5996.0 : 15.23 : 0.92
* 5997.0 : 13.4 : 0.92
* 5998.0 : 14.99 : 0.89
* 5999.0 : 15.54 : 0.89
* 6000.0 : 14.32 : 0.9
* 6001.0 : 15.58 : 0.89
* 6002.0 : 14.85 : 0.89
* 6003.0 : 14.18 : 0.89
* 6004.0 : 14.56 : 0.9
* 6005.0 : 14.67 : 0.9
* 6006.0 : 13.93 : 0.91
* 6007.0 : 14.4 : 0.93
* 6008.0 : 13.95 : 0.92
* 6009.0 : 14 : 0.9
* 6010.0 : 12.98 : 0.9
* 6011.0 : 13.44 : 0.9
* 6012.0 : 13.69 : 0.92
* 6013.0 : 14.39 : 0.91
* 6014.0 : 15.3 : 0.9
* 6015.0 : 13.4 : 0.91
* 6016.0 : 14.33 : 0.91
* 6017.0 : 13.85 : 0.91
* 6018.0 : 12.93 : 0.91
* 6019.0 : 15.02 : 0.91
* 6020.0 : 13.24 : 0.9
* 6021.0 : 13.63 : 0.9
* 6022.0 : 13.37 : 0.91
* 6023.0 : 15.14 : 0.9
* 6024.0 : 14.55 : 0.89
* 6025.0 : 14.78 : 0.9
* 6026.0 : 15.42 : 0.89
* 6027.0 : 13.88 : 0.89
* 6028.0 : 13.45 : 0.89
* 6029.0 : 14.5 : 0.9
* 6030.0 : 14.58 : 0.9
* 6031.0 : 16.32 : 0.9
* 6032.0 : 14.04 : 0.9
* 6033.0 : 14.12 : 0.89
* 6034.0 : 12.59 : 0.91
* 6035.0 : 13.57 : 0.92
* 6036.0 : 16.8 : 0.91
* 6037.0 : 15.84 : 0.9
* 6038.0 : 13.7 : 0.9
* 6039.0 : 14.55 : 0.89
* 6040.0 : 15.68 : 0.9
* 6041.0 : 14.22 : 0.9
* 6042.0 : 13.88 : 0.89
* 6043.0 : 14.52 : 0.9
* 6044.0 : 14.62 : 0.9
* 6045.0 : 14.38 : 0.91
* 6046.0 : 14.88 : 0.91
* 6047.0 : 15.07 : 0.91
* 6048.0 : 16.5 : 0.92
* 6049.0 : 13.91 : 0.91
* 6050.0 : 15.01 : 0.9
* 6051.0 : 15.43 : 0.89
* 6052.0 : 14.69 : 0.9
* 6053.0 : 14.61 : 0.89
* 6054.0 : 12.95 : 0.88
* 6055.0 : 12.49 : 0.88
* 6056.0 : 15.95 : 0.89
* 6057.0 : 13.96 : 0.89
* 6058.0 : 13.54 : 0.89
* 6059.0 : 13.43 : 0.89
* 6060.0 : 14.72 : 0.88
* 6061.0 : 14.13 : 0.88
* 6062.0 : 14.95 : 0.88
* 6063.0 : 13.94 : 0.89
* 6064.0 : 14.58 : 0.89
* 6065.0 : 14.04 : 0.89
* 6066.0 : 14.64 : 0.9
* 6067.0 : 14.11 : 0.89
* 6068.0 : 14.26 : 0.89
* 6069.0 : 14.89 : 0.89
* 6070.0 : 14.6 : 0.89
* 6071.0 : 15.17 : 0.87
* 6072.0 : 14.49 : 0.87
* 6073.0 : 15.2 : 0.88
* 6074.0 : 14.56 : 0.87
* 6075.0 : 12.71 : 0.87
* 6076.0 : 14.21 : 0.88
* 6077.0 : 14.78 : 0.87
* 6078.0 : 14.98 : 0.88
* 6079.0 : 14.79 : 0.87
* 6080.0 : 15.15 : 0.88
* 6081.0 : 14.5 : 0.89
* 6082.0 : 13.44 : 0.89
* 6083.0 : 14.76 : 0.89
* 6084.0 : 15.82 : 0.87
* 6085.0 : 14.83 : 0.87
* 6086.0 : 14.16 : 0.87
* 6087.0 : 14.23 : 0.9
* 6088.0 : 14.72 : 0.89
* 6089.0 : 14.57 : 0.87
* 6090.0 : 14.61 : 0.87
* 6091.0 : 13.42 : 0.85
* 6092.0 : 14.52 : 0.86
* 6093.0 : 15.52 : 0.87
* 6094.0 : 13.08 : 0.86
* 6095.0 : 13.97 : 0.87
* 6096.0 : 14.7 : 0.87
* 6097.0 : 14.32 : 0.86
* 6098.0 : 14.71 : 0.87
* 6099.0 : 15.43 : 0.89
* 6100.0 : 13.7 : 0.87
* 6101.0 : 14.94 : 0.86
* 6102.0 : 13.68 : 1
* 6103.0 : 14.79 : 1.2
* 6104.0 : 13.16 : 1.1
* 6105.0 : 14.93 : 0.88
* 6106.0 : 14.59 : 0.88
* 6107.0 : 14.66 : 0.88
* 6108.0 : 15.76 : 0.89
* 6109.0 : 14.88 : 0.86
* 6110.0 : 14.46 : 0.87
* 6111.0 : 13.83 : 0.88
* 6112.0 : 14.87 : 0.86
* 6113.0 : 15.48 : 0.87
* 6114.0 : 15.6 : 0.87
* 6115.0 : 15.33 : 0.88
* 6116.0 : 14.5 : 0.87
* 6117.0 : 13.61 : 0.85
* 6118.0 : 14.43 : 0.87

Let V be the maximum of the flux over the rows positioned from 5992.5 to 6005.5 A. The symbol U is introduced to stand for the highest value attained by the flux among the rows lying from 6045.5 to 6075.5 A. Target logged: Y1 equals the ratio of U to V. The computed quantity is 1.06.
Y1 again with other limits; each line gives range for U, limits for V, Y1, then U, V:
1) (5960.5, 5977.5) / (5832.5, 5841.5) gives 0.96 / 16.11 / 16.7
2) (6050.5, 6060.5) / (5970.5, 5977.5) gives 0.99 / 15.95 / 16.11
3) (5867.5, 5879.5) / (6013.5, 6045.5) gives 1.09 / 18.32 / 16.8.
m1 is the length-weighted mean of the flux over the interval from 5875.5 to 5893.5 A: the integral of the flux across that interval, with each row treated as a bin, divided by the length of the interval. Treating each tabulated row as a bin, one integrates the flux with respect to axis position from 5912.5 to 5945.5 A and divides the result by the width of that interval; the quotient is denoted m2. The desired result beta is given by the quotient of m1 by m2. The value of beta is 1.02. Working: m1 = 15.0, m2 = 14.7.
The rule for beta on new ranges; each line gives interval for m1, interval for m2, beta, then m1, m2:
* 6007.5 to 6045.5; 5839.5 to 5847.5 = 0.93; 14.3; 15.4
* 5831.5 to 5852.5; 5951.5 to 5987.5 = 1.02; 15.1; 14.8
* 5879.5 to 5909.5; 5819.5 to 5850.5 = 0.96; 14.5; 15.1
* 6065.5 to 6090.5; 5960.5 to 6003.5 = 0.98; 14.6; 14.8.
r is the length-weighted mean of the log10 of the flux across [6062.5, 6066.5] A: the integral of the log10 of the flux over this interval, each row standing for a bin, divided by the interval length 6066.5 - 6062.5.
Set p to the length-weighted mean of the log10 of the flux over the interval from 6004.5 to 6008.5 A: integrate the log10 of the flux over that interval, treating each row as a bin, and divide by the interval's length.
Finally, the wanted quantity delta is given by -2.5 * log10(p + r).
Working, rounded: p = 1.15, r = 1.16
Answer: -0.908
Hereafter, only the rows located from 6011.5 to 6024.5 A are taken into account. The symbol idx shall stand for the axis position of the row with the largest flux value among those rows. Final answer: 6014.0 A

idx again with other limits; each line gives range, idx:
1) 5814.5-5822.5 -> 5820.0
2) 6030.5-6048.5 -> 6036.0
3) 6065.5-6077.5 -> 6073.0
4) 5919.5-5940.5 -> 5936.0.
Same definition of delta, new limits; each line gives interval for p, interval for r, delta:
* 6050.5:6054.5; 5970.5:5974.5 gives -0.921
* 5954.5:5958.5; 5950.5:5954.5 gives -0.916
